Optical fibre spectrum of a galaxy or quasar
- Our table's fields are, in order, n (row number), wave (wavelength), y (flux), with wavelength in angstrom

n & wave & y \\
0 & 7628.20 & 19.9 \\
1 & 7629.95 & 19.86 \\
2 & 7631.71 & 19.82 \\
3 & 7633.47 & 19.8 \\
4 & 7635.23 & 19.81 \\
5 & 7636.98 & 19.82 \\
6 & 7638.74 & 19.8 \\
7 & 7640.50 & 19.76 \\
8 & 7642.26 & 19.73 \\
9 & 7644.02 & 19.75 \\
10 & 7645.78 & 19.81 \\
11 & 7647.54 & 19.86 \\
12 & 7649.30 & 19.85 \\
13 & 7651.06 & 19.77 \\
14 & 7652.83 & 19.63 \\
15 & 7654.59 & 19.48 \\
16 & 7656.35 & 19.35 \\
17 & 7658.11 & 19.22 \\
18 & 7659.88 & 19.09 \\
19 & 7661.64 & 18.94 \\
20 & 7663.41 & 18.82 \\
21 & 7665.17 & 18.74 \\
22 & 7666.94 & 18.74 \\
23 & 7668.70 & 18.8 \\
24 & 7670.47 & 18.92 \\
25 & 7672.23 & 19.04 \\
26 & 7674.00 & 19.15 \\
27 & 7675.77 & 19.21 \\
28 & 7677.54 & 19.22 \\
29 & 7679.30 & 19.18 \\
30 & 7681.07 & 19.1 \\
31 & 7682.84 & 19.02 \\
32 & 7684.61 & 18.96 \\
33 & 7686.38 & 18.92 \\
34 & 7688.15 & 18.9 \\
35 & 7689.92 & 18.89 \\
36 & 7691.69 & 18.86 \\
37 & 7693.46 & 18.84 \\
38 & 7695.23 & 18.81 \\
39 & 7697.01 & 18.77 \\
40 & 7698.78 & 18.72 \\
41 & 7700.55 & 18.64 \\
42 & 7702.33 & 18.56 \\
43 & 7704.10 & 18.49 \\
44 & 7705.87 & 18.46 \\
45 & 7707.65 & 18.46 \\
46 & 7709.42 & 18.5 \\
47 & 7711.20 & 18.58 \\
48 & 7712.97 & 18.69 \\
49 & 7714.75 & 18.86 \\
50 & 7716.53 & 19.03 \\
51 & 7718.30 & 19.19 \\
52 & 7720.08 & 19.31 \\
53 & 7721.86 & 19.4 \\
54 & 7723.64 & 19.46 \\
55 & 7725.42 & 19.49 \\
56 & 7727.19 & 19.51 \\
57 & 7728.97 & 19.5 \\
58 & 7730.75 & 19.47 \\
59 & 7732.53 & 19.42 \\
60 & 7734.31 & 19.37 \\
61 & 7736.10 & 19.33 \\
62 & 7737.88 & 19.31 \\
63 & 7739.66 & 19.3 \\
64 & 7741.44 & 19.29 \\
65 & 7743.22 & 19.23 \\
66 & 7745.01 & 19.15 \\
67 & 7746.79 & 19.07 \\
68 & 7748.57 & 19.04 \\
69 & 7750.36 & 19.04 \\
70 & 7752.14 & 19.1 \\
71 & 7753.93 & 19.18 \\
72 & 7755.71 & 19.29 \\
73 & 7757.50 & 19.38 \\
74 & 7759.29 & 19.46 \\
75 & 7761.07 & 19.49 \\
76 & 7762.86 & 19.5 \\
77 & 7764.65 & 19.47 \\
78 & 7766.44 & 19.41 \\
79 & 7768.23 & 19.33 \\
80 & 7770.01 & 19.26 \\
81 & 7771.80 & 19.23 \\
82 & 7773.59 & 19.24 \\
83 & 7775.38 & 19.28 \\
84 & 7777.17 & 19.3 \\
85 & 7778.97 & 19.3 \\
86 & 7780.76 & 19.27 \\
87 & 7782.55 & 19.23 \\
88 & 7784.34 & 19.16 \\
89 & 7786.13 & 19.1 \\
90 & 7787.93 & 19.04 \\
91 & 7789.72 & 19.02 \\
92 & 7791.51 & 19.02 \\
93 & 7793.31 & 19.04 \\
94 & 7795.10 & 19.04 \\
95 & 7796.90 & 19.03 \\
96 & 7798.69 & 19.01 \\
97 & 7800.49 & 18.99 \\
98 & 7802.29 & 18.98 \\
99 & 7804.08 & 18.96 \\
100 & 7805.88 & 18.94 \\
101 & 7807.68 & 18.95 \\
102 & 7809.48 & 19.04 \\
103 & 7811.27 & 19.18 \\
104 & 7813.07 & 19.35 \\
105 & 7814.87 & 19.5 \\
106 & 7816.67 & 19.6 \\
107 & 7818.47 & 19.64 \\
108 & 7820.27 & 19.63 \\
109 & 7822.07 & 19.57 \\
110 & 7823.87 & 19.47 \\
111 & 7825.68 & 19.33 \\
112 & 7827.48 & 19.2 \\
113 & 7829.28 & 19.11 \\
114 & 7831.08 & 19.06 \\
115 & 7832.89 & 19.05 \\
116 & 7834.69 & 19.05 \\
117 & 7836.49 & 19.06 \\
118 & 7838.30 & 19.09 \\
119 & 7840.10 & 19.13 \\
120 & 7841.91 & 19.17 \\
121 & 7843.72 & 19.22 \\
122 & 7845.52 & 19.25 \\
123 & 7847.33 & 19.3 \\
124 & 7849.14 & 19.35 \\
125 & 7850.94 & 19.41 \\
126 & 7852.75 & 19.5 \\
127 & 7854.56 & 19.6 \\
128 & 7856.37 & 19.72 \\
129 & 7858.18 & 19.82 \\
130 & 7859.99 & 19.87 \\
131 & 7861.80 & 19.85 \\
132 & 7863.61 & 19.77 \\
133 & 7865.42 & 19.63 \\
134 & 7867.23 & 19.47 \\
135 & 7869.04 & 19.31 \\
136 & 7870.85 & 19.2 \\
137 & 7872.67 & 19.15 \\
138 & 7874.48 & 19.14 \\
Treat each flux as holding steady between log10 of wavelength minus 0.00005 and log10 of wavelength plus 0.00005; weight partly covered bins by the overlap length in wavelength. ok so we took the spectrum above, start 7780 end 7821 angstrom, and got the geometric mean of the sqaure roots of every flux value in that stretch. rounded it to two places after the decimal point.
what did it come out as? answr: 4.38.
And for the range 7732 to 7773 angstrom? 4.39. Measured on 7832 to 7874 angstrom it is 4.40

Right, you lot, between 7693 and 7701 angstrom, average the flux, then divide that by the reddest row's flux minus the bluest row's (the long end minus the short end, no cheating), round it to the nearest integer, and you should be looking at -94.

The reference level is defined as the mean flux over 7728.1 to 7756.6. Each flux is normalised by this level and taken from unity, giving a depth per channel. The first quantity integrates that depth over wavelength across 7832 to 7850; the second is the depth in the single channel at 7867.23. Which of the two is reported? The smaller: -0.011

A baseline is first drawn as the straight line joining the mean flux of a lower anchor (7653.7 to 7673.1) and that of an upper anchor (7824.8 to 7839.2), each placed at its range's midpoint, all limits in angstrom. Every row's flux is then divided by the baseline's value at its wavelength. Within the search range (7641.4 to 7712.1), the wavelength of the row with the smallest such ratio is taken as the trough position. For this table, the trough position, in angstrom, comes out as 7707.65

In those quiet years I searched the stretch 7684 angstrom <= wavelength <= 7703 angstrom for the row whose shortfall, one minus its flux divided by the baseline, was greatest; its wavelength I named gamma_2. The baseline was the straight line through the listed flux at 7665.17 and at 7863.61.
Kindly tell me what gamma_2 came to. 7702.33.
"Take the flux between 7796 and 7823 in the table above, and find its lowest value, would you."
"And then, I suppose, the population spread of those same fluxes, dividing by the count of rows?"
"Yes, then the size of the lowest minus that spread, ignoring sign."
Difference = 18.7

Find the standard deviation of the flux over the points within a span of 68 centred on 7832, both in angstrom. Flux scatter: 0.29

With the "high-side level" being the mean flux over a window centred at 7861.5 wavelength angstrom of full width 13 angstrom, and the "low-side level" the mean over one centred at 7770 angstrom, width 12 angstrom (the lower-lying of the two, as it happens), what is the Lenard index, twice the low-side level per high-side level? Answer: 1.96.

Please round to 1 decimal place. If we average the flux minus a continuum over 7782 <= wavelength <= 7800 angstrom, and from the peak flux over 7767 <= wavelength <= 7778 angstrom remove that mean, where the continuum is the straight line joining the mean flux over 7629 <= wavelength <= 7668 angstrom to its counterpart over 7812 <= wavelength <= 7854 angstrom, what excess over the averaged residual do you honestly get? 19.6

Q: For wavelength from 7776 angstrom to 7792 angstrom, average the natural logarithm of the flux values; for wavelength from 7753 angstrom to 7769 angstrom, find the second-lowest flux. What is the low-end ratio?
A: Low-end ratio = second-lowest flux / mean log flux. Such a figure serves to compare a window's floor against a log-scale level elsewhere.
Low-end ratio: 6.53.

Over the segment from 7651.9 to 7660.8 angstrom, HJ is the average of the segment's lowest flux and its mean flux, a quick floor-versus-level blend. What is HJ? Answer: 19.22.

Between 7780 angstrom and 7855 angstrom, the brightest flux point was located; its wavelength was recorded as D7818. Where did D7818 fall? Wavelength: 7818.47 angstrom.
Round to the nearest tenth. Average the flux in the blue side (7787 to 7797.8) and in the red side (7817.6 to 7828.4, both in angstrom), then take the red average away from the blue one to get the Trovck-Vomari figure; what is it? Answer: -0.4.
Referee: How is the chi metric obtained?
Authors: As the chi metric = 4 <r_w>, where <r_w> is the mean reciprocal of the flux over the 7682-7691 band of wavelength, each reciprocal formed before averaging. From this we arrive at 0.211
